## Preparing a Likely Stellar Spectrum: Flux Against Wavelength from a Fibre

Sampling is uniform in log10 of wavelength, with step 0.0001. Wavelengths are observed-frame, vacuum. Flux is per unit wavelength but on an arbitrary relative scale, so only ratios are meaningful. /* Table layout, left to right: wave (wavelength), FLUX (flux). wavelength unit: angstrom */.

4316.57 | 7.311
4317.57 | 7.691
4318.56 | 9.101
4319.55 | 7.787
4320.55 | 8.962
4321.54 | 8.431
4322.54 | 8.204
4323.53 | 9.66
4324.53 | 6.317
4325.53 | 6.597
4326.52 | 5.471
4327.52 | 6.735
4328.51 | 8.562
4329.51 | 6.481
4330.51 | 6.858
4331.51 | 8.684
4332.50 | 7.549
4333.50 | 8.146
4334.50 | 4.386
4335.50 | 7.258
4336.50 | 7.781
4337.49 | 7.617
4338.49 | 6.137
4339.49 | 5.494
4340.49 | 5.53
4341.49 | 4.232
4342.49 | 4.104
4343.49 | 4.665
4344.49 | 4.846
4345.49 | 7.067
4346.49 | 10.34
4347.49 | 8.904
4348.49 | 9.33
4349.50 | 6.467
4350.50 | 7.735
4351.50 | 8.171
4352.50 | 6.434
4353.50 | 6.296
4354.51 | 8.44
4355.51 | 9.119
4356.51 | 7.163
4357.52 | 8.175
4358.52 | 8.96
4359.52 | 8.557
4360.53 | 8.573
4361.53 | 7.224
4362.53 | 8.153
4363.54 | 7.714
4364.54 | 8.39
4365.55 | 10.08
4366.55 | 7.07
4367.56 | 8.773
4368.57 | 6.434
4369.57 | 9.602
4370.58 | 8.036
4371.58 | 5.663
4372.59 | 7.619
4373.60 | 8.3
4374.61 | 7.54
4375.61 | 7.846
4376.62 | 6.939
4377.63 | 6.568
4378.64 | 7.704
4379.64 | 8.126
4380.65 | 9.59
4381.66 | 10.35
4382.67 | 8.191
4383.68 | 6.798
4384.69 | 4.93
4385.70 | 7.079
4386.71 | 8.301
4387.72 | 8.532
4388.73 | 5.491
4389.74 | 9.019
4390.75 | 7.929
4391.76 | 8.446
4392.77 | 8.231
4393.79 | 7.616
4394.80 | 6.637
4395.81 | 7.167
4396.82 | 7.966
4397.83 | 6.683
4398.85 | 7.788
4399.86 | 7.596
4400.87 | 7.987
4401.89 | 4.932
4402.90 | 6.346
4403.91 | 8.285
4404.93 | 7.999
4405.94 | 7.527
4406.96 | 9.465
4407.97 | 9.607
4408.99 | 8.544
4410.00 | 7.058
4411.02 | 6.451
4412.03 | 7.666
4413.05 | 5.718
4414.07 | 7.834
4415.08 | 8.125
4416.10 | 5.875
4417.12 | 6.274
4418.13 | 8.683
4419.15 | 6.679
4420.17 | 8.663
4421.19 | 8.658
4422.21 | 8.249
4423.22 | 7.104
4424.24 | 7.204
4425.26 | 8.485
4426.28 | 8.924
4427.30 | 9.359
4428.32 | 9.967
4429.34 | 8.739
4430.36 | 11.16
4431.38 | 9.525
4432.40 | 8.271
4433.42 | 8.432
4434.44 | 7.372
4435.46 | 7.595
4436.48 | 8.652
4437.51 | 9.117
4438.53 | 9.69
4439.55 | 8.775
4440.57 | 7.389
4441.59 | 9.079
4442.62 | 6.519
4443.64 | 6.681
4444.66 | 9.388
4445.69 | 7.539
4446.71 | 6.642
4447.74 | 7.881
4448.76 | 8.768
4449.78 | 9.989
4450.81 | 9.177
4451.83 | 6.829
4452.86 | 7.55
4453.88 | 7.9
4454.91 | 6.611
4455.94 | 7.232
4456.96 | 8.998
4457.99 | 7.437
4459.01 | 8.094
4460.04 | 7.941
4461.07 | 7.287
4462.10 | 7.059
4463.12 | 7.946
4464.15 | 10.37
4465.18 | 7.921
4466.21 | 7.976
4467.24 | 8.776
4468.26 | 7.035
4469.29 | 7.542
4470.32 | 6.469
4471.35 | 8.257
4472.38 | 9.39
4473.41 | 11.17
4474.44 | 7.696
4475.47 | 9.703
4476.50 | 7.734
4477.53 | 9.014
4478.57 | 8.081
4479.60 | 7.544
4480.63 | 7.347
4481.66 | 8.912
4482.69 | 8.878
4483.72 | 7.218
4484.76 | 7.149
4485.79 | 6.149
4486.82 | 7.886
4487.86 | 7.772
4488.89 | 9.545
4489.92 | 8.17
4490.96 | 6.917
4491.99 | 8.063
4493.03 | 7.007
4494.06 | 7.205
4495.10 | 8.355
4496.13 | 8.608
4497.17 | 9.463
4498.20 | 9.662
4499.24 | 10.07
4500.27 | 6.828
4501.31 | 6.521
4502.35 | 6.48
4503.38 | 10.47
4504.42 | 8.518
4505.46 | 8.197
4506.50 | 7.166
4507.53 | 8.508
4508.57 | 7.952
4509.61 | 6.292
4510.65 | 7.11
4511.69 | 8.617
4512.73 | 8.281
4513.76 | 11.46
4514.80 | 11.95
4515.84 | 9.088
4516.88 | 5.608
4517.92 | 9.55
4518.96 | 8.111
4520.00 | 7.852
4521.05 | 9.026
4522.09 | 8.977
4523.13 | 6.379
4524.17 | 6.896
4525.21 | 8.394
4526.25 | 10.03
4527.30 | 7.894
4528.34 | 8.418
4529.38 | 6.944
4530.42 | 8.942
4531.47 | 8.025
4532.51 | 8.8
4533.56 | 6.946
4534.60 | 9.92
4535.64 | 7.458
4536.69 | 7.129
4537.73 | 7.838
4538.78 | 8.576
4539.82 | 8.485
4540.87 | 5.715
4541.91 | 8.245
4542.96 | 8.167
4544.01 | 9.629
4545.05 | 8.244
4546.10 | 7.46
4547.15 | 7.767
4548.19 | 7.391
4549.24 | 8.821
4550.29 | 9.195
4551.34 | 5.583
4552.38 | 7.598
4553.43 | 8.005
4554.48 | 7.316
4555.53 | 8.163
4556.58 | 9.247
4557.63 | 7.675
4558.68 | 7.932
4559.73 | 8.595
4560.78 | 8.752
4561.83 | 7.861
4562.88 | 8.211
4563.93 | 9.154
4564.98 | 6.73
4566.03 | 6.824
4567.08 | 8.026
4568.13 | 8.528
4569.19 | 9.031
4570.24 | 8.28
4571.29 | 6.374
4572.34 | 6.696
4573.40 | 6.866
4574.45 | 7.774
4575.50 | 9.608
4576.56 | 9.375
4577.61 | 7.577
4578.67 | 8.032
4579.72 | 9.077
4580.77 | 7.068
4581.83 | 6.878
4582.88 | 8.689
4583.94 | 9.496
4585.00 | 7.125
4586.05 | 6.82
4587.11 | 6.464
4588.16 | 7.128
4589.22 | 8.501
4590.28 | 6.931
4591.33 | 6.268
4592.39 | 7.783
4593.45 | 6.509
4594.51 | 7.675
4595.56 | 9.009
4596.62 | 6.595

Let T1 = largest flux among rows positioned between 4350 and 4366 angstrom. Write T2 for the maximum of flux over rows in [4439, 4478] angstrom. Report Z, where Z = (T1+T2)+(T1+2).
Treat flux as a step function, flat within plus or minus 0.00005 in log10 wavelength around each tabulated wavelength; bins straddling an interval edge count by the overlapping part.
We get 33.3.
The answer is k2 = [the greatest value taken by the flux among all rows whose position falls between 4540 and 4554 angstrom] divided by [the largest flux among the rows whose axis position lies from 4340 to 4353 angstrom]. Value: 0.93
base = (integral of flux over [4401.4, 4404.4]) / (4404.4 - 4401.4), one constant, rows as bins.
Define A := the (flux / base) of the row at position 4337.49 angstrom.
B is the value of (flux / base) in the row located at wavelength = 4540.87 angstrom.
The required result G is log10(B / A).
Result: -0.12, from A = 1.17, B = 0.87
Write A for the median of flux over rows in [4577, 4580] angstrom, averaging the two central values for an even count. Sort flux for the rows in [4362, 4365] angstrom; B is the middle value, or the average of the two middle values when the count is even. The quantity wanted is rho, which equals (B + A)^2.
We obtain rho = 262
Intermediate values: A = 8.0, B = 8.2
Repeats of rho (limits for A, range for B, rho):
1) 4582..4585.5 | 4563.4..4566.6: 241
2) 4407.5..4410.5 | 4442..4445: 232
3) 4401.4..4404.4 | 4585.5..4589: 173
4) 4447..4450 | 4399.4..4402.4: 268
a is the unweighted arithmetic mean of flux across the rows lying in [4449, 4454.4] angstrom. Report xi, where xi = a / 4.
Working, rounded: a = 8.3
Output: 2.07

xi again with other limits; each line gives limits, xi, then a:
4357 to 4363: 2.07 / 8.3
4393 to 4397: 1.84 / 7.3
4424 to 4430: 2.19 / 8.8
